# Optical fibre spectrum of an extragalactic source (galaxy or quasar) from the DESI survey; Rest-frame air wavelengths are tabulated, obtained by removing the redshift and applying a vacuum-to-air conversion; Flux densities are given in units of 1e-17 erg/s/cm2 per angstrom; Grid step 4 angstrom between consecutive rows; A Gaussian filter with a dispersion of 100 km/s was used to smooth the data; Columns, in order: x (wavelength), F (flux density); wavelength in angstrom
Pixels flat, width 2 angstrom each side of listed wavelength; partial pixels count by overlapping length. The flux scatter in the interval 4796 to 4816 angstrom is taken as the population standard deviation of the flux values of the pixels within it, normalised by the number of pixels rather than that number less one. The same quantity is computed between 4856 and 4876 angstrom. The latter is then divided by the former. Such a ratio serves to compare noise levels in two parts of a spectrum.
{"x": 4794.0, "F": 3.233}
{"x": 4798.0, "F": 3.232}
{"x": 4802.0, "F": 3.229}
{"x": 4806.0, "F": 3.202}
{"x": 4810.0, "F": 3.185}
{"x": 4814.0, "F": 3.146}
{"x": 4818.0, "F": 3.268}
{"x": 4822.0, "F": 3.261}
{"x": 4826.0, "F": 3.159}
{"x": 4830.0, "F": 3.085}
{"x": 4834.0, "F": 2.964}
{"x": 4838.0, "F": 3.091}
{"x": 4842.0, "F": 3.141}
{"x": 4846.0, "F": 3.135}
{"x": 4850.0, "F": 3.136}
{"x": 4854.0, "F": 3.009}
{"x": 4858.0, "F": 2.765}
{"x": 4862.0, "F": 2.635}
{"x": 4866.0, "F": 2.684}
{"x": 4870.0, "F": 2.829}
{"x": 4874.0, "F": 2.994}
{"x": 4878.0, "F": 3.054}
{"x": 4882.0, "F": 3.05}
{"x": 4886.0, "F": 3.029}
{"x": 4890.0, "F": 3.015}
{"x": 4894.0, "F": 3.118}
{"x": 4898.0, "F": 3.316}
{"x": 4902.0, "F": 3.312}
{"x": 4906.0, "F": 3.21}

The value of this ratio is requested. 4.0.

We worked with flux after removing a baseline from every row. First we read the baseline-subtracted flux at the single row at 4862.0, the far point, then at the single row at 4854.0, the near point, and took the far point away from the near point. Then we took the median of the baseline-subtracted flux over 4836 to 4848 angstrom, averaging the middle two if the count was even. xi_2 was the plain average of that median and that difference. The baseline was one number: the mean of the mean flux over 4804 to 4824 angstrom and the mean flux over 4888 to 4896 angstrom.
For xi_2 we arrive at 0.18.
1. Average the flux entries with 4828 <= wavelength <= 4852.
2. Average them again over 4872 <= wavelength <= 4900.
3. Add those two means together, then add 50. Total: 56.2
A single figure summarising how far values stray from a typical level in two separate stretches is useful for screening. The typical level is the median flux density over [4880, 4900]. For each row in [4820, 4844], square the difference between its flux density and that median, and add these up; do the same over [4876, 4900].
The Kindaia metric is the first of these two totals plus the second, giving 0.15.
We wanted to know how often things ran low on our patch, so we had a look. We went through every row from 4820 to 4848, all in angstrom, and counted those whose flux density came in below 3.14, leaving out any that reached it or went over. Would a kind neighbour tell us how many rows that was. 4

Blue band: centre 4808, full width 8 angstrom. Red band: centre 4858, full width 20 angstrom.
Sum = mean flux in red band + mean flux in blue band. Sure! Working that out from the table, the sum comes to 6.04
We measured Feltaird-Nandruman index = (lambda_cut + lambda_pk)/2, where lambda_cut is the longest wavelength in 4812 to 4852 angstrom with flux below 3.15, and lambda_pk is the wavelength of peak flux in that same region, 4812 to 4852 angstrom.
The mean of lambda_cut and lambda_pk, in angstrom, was 4834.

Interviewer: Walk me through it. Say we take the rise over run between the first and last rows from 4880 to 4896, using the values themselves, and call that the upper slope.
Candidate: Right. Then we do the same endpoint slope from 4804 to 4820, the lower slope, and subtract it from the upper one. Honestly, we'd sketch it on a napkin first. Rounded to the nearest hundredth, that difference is 0.00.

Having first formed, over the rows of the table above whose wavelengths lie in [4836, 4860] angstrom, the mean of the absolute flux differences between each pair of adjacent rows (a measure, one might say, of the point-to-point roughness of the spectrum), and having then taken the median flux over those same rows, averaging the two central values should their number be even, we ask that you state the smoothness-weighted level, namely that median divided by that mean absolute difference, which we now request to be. 36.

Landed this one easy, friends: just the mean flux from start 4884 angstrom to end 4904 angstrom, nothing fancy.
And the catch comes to 3.16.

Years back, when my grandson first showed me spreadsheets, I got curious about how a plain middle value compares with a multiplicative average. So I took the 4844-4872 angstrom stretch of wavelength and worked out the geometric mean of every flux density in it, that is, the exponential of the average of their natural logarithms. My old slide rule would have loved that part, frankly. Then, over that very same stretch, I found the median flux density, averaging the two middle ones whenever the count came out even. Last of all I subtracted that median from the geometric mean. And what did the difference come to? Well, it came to 0.049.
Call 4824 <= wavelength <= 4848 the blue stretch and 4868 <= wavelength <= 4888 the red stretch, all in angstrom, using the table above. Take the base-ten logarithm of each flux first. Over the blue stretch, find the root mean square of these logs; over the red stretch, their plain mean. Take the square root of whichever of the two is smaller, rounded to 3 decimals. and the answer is 0.690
